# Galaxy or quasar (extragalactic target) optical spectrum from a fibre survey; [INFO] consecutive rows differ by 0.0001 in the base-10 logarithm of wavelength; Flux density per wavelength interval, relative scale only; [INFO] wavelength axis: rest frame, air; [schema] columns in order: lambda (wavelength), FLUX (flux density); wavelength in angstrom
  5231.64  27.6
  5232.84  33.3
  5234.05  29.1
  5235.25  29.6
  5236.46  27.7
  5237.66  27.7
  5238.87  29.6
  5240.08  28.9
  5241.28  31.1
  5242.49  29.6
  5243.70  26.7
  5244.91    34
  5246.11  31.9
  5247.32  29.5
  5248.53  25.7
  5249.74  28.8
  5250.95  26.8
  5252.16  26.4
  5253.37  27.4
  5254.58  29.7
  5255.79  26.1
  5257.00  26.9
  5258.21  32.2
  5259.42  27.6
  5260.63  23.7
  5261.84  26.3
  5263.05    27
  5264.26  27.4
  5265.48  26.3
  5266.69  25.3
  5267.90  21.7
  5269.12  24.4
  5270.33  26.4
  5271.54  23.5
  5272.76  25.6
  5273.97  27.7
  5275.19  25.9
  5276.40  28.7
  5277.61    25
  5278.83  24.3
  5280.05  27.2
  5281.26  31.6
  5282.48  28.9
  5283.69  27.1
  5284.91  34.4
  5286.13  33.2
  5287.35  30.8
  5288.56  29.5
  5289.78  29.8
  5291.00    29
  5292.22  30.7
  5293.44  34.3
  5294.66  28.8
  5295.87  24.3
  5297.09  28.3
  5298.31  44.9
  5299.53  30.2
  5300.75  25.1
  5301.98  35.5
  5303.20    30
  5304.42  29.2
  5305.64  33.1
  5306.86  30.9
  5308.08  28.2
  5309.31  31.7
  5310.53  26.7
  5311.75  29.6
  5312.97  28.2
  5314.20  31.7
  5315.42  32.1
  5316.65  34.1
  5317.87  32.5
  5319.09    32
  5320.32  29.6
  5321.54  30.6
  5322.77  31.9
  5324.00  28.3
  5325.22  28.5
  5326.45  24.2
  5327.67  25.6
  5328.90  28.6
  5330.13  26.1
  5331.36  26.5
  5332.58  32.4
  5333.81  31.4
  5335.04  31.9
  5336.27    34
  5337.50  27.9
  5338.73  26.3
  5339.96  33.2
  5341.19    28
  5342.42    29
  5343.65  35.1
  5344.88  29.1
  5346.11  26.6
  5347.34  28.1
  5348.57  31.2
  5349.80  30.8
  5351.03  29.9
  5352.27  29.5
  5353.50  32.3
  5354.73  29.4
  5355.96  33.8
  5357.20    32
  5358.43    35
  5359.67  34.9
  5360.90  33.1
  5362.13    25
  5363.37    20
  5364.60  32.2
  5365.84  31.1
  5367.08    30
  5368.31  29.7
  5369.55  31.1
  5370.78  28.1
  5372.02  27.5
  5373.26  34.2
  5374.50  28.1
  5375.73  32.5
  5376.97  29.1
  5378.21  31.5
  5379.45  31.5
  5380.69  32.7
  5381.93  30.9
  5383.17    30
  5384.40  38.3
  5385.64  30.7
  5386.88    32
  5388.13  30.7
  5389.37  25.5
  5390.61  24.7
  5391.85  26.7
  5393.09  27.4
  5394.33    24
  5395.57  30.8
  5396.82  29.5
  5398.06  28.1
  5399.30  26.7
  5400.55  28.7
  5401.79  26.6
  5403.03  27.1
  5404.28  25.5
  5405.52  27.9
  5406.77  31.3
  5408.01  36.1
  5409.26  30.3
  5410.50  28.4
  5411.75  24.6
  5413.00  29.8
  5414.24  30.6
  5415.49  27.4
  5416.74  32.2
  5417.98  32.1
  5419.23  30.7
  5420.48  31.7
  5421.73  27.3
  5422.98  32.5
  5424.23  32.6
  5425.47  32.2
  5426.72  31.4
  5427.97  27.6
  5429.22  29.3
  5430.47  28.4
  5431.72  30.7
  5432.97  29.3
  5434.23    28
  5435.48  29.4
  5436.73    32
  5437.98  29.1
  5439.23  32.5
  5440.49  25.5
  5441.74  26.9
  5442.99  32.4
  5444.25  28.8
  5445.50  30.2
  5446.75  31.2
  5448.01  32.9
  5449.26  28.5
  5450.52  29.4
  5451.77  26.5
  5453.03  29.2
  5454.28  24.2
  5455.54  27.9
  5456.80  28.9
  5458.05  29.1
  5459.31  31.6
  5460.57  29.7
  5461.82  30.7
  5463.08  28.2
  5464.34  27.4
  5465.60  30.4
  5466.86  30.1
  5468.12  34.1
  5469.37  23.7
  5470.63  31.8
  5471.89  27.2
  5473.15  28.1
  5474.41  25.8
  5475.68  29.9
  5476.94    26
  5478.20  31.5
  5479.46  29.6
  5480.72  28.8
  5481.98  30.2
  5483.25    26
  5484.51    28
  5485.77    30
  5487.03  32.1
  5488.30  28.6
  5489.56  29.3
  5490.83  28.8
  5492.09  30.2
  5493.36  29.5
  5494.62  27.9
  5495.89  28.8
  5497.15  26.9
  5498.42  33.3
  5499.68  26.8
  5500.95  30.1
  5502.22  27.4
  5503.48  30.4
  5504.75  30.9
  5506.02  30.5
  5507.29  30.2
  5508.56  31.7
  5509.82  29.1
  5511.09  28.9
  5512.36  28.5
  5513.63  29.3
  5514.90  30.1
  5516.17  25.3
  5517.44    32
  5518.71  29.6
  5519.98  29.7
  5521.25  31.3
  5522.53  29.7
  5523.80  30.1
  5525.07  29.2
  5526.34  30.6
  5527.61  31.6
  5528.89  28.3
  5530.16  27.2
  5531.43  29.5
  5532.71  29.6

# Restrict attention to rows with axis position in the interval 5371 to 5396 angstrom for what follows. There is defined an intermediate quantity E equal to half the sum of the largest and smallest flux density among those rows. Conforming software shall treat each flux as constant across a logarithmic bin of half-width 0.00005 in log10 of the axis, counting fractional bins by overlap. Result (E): 31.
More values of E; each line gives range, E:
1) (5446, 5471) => 29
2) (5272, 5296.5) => 29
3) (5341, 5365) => 28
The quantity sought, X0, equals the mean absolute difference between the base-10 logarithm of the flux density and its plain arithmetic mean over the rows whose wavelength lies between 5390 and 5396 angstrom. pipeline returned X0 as 0.031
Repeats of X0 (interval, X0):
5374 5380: 0.022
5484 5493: 0.015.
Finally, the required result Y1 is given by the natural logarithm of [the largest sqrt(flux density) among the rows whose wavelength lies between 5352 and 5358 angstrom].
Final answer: 1.76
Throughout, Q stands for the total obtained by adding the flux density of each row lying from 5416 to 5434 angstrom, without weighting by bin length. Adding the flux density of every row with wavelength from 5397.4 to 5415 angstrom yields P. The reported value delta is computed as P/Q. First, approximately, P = 402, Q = 428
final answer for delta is 0.94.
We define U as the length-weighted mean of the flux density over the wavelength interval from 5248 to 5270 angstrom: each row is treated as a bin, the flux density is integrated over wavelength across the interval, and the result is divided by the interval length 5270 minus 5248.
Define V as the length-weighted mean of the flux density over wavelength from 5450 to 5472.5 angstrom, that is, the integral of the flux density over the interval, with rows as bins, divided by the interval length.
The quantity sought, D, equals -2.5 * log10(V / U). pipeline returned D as -0.09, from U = 26.6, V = 28.9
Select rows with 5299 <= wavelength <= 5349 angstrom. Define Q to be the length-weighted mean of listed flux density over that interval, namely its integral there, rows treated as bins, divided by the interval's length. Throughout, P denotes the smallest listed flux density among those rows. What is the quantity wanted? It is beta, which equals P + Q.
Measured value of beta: 54.1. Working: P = 24.2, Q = 29.9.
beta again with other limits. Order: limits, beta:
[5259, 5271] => 47.3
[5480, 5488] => 55.2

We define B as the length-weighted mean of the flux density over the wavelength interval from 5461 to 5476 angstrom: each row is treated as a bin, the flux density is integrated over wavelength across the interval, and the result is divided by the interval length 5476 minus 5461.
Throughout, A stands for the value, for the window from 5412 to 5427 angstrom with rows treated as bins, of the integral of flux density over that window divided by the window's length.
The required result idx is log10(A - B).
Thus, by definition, 0.25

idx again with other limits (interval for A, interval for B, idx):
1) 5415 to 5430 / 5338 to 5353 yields -0.07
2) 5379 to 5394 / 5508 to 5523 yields -0.42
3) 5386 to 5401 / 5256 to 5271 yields 0.22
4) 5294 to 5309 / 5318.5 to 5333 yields 0.32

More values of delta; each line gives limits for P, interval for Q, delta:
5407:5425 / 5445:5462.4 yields 1.04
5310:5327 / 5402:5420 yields 1.01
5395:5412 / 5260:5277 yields 1.12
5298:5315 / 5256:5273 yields 1.19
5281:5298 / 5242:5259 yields 1.05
